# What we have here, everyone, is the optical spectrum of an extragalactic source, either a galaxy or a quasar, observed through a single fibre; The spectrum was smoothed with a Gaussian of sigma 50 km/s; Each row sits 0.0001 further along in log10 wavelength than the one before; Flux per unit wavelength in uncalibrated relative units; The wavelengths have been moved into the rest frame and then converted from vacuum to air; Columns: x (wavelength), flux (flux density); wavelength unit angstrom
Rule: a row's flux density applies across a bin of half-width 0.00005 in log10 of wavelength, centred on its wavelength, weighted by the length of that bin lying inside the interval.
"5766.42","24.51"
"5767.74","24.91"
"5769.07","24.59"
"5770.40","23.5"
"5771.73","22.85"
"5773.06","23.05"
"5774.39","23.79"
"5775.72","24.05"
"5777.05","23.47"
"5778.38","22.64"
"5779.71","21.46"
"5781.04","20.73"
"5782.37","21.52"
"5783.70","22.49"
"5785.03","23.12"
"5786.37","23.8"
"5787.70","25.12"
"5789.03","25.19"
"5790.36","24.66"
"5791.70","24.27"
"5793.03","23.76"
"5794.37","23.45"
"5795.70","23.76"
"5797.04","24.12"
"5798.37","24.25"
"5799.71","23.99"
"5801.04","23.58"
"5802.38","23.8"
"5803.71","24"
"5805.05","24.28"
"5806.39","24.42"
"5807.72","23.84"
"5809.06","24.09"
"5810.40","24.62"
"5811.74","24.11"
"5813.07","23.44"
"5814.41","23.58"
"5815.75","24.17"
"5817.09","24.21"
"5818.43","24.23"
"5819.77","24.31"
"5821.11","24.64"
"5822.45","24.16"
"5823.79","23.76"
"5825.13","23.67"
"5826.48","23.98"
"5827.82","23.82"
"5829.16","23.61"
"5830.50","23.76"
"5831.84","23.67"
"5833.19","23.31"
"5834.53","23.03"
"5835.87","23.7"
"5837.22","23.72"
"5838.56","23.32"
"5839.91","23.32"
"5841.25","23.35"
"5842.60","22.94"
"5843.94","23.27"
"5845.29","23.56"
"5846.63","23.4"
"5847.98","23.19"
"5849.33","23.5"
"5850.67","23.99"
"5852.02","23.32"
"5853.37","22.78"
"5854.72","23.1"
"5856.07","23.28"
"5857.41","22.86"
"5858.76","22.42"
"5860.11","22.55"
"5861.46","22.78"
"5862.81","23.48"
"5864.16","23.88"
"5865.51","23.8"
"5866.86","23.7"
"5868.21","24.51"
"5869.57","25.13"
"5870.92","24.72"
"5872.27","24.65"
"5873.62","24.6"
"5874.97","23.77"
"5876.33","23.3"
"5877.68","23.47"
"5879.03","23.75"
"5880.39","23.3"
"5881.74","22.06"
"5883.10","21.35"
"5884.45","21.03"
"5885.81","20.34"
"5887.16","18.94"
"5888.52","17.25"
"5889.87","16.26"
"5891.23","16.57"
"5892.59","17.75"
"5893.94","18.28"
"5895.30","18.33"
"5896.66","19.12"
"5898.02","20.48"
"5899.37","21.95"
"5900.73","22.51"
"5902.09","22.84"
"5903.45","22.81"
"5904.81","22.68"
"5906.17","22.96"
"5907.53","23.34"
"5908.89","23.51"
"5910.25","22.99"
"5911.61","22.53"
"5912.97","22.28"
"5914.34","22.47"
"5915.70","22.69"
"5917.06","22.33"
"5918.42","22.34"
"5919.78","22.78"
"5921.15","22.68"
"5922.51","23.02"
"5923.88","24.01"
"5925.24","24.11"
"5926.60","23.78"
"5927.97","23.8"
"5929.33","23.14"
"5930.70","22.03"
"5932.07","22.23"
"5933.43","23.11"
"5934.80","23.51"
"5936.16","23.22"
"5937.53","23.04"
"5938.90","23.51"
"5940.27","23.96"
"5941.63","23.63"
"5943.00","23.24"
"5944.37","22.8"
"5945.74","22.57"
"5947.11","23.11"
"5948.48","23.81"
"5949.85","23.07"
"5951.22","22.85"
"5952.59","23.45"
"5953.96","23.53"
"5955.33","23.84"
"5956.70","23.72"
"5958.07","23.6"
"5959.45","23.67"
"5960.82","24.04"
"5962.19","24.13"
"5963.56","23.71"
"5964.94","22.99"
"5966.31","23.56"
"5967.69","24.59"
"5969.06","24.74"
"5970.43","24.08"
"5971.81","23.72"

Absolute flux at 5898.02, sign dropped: 20.5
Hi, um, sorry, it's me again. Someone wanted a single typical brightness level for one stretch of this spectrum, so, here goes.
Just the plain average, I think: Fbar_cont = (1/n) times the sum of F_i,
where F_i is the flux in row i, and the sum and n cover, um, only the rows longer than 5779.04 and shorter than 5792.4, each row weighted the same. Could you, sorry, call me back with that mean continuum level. 23.2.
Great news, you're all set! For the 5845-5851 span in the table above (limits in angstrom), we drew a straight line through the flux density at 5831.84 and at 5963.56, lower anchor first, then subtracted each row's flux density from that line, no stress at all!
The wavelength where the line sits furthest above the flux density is 5847.98 angstrom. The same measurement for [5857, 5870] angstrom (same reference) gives 5858.76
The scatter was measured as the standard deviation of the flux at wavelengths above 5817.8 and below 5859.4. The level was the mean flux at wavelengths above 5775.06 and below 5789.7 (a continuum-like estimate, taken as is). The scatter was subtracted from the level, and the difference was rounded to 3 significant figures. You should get 22.6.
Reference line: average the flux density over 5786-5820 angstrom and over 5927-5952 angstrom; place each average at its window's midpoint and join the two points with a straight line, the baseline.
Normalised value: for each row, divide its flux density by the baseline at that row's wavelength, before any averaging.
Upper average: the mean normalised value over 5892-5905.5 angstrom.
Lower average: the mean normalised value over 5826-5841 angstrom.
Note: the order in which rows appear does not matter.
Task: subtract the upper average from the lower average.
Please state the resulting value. 0.10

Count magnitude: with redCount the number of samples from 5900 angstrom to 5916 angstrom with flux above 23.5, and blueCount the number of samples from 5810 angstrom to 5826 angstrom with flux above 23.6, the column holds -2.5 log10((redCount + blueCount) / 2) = -1.9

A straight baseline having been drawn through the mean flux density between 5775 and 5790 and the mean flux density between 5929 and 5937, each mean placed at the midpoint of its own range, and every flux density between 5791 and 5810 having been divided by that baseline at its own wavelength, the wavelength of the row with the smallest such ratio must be 5794.37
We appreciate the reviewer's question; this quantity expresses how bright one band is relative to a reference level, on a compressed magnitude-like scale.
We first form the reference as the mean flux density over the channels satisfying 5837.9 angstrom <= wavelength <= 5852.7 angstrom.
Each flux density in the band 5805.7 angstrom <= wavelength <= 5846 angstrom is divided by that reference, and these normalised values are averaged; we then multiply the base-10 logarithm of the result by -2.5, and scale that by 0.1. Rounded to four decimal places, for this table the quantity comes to -0.0019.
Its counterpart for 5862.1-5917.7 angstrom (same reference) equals 0.0066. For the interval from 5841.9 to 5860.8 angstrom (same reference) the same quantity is 0.0010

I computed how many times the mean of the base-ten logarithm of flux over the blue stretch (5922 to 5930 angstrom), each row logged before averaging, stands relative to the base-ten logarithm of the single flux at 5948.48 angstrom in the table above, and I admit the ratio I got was 1.00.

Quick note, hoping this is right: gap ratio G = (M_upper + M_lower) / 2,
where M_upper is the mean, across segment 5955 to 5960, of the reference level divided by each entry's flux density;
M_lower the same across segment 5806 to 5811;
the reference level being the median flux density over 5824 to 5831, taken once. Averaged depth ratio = 0.991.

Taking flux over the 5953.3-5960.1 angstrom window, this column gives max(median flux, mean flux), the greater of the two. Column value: 23.7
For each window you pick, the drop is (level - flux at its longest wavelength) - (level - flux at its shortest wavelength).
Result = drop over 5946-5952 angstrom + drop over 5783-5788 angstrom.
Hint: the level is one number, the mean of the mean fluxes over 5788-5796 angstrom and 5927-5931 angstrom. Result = -2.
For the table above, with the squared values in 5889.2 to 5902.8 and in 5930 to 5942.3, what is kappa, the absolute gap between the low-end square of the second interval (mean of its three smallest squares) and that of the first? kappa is 219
